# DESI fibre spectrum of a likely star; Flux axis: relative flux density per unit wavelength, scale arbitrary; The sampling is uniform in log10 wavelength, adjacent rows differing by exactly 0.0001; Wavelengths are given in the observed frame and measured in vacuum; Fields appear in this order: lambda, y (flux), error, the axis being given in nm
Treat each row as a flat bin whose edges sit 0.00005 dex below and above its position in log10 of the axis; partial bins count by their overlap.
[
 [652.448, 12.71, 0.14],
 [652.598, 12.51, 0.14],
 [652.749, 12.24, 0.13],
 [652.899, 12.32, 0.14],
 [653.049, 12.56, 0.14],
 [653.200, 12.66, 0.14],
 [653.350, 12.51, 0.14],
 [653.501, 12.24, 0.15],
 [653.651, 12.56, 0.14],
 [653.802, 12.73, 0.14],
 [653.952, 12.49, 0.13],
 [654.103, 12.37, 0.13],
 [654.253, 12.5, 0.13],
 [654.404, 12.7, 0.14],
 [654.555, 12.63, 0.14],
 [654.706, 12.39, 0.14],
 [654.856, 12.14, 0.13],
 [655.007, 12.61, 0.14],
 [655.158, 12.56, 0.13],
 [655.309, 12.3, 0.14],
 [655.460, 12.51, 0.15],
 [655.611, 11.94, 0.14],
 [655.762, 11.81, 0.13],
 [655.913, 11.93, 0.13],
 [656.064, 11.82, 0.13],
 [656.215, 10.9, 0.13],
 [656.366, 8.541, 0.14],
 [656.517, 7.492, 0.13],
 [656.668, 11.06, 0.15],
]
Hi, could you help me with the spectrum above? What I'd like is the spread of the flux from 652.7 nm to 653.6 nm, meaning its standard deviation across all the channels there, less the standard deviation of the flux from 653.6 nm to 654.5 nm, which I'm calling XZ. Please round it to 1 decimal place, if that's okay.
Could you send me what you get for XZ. 0.0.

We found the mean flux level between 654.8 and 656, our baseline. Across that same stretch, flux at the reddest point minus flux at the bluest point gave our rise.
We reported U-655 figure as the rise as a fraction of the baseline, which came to -0.02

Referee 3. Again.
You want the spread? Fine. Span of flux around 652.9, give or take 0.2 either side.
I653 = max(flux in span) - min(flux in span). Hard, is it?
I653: 0.32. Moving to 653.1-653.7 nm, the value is 0.42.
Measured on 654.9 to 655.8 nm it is 0.80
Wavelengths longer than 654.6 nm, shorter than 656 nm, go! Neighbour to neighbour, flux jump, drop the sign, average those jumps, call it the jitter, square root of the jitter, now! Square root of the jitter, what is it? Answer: 0.51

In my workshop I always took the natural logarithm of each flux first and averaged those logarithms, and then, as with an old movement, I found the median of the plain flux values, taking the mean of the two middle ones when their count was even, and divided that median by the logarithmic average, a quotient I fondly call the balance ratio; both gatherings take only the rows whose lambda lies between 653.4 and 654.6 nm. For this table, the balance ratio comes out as 4.96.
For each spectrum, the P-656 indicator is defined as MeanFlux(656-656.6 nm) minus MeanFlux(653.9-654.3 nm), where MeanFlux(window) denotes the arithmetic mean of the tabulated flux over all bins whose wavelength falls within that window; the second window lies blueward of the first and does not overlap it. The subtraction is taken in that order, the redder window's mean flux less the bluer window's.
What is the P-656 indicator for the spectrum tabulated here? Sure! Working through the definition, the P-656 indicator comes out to -2.8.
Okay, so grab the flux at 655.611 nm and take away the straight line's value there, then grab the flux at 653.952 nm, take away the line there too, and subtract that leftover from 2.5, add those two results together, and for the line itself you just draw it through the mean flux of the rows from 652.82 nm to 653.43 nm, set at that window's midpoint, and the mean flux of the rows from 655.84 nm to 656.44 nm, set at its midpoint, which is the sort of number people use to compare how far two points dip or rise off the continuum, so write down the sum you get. 2.89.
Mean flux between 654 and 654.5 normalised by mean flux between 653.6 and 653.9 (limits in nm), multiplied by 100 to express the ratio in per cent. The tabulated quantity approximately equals 99.0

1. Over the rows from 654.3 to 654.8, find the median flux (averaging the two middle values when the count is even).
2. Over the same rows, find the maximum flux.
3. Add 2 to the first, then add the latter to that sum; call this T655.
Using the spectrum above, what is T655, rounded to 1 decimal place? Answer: 27.3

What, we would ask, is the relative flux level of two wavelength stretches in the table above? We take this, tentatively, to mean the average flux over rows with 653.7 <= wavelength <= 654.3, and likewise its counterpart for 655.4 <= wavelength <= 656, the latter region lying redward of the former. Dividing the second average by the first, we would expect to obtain 0.96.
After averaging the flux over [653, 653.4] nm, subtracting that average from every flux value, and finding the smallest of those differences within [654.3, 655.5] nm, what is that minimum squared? 0.19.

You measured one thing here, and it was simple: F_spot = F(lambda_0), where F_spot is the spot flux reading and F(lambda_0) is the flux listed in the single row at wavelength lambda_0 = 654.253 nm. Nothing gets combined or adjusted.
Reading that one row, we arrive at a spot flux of 12.5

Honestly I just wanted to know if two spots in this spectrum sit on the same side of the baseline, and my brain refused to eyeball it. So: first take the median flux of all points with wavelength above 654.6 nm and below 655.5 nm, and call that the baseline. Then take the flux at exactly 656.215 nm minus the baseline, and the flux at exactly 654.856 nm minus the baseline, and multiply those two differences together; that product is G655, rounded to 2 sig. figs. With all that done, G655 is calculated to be 0.48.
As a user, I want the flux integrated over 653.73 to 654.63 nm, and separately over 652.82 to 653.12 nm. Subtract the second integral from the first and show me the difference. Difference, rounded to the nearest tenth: 7.6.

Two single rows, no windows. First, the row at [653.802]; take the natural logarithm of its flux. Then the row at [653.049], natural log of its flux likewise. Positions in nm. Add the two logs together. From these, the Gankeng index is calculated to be 5.07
